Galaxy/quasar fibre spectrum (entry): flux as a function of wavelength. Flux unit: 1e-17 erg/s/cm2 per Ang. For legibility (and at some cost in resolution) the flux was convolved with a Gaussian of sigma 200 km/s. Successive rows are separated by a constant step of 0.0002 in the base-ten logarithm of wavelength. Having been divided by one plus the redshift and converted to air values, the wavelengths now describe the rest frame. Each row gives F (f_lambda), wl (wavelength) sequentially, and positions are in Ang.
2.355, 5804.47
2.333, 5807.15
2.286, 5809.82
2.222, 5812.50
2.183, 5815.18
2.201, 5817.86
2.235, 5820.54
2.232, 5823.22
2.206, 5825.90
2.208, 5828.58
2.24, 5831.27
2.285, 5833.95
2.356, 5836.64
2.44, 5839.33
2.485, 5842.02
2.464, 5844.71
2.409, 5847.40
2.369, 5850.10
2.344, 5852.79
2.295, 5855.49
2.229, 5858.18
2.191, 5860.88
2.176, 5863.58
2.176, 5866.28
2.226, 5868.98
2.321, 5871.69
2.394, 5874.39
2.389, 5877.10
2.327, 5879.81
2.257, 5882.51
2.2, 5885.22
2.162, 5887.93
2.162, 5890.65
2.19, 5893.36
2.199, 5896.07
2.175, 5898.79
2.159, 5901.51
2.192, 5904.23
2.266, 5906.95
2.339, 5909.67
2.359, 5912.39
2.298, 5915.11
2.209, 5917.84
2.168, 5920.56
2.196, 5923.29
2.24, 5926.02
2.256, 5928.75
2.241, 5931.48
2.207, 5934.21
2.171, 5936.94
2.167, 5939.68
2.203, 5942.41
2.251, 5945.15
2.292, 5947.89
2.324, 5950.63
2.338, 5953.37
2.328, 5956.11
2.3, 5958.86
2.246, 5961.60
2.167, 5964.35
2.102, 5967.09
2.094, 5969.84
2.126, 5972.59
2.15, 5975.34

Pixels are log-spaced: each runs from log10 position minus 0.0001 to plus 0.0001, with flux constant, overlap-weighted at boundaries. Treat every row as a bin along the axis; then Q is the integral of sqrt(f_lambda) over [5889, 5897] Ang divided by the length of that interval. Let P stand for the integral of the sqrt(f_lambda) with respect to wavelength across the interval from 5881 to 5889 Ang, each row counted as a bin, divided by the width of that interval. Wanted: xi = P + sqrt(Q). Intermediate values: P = 1.49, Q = 1.48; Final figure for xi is 2.70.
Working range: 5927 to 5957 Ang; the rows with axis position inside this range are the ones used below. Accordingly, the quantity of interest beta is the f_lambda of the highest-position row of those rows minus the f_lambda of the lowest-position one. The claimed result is 0.07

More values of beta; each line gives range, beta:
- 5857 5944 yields -0.03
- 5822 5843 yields 0.25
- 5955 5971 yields -0.23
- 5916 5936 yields 0.00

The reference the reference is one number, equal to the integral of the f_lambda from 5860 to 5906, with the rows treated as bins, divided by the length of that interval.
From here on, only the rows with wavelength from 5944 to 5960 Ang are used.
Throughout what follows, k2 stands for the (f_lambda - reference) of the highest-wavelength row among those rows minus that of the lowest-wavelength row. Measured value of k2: 0.05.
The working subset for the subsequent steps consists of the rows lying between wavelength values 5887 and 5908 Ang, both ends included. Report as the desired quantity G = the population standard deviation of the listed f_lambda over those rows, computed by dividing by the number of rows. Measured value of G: 0.033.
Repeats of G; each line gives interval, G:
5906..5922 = 0.068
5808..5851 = 0.100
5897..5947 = 0.057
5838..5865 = 0.107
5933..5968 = 0.072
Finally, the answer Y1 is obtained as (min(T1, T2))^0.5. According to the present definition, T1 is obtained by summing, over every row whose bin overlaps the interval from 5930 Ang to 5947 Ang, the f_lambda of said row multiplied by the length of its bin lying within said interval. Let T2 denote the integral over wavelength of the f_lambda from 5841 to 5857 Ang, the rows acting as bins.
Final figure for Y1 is 6.129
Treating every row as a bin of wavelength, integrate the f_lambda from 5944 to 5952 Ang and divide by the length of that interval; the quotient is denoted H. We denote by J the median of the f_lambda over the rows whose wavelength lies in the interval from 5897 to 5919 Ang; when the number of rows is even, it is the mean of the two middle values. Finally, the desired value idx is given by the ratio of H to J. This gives 1.02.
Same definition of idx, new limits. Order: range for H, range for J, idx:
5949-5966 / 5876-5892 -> 1.02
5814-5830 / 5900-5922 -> 0.99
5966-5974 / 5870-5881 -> 0.89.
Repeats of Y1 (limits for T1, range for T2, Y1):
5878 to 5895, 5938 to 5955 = 6.145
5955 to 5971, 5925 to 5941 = 5.941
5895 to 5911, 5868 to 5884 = 5.961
